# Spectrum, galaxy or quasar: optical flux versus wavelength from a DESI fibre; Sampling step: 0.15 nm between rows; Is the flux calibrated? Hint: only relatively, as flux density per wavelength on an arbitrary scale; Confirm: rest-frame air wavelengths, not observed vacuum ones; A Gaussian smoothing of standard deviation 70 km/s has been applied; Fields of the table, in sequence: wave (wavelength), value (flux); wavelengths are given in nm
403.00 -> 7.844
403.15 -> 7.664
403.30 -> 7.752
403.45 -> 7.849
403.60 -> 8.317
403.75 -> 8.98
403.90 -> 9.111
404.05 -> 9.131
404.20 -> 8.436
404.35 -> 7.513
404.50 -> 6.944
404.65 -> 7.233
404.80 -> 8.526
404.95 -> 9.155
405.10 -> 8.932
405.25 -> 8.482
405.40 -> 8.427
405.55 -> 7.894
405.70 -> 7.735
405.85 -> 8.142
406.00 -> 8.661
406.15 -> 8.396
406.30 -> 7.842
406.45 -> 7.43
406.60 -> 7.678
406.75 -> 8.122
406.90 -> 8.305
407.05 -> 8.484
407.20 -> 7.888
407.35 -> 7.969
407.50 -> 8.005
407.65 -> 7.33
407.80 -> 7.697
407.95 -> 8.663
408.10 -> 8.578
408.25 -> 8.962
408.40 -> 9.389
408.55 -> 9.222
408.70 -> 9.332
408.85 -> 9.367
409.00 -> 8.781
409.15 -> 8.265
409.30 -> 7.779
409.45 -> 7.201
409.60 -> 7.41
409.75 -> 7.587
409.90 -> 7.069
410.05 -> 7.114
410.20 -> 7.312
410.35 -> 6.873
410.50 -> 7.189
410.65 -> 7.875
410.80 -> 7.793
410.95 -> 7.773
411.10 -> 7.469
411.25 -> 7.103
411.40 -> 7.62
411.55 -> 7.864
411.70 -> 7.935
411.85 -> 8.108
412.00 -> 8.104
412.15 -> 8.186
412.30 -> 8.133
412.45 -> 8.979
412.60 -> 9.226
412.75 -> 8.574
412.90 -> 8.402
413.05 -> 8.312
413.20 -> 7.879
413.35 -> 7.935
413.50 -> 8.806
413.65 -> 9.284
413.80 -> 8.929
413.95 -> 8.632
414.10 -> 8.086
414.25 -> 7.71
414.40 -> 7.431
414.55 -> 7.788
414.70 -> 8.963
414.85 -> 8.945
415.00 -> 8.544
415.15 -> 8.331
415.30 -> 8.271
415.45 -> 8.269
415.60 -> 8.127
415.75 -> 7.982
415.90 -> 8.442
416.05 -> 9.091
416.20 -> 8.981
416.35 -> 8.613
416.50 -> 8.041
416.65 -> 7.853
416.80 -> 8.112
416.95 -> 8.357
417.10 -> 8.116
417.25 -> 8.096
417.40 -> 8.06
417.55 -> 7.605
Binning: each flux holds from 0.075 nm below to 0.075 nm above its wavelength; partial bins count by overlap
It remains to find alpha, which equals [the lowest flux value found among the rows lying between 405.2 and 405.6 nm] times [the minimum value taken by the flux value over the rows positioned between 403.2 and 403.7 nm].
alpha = 61.2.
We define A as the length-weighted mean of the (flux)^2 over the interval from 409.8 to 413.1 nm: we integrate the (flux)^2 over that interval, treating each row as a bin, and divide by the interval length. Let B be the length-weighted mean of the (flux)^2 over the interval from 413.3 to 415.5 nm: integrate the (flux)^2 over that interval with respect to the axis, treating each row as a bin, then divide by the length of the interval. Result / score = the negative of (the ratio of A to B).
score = -0.88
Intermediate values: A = 62.1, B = 71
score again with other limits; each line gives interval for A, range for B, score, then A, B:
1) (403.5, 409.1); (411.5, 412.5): -1.05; 70.1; 67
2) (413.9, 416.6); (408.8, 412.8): -1.12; 69.8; 62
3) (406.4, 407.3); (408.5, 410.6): -1.02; 64.1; 63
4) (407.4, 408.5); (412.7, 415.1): -1.00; 70.8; 71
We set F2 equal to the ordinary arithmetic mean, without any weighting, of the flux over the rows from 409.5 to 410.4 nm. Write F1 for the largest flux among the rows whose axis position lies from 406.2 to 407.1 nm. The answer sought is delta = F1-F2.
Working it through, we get 1.26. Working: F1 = 8.484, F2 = 7.23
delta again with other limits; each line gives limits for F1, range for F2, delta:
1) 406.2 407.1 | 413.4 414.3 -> -0.09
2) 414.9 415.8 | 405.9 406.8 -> 0.52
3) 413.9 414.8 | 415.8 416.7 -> 0.46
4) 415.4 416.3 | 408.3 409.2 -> 0.03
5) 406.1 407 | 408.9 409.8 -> 0.56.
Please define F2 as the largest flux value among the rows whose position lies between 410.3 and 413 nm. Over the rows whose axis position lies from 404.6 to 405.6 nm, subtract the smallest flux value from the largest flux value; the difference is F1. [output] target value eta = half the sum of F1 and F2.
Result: 5.57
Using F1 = 1.92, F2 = 9.226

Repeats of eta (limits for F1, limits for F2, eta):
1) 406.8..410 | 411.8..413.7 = 5.80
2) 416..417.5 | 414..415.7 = 5.10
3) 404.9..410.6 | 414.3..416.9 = 5.80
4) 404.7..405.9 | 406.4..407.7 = 4.95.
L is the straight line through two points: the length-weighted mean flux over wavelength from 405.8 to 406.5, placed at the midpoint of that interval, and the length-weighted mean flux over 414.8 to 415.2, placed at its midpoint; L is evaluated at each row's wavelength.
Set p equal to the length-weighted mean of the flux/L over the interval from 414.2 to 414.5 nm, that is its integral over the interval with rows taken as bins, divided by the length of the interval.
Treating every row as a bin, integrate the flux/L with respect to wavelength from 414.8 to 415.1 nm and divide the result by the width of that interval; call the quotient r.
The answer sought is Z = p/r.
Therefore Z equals 0.87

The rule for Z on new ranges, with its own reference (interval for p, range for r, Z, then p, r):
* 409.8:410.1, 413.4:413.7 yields 0.82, 0.86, 1.05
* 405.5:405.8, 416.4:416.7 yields 1.05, 0.97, 0.92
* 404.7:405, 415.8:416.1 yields 1.08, 1.08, 1.00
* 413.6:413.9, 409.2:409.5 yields 1.16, 1.06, 0.91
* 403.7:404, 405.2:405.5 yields 1.09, 1.13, 1.04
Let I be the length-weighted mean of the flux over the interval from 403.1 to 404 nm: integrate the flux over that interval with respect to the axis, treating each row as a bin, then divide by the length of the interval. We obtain 8.3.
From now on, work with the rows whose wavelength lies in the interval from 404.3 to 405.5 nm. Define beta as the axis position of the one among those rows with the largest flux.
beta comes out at 404.95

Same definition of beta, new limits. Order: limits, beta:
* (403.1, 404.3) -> 404.05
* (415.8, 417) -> 416.05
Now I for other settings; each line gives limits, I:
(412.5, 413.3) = 8.5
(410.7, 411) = 7.8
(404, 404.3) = 8.6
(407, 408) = 8.0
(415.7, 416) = 8.3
